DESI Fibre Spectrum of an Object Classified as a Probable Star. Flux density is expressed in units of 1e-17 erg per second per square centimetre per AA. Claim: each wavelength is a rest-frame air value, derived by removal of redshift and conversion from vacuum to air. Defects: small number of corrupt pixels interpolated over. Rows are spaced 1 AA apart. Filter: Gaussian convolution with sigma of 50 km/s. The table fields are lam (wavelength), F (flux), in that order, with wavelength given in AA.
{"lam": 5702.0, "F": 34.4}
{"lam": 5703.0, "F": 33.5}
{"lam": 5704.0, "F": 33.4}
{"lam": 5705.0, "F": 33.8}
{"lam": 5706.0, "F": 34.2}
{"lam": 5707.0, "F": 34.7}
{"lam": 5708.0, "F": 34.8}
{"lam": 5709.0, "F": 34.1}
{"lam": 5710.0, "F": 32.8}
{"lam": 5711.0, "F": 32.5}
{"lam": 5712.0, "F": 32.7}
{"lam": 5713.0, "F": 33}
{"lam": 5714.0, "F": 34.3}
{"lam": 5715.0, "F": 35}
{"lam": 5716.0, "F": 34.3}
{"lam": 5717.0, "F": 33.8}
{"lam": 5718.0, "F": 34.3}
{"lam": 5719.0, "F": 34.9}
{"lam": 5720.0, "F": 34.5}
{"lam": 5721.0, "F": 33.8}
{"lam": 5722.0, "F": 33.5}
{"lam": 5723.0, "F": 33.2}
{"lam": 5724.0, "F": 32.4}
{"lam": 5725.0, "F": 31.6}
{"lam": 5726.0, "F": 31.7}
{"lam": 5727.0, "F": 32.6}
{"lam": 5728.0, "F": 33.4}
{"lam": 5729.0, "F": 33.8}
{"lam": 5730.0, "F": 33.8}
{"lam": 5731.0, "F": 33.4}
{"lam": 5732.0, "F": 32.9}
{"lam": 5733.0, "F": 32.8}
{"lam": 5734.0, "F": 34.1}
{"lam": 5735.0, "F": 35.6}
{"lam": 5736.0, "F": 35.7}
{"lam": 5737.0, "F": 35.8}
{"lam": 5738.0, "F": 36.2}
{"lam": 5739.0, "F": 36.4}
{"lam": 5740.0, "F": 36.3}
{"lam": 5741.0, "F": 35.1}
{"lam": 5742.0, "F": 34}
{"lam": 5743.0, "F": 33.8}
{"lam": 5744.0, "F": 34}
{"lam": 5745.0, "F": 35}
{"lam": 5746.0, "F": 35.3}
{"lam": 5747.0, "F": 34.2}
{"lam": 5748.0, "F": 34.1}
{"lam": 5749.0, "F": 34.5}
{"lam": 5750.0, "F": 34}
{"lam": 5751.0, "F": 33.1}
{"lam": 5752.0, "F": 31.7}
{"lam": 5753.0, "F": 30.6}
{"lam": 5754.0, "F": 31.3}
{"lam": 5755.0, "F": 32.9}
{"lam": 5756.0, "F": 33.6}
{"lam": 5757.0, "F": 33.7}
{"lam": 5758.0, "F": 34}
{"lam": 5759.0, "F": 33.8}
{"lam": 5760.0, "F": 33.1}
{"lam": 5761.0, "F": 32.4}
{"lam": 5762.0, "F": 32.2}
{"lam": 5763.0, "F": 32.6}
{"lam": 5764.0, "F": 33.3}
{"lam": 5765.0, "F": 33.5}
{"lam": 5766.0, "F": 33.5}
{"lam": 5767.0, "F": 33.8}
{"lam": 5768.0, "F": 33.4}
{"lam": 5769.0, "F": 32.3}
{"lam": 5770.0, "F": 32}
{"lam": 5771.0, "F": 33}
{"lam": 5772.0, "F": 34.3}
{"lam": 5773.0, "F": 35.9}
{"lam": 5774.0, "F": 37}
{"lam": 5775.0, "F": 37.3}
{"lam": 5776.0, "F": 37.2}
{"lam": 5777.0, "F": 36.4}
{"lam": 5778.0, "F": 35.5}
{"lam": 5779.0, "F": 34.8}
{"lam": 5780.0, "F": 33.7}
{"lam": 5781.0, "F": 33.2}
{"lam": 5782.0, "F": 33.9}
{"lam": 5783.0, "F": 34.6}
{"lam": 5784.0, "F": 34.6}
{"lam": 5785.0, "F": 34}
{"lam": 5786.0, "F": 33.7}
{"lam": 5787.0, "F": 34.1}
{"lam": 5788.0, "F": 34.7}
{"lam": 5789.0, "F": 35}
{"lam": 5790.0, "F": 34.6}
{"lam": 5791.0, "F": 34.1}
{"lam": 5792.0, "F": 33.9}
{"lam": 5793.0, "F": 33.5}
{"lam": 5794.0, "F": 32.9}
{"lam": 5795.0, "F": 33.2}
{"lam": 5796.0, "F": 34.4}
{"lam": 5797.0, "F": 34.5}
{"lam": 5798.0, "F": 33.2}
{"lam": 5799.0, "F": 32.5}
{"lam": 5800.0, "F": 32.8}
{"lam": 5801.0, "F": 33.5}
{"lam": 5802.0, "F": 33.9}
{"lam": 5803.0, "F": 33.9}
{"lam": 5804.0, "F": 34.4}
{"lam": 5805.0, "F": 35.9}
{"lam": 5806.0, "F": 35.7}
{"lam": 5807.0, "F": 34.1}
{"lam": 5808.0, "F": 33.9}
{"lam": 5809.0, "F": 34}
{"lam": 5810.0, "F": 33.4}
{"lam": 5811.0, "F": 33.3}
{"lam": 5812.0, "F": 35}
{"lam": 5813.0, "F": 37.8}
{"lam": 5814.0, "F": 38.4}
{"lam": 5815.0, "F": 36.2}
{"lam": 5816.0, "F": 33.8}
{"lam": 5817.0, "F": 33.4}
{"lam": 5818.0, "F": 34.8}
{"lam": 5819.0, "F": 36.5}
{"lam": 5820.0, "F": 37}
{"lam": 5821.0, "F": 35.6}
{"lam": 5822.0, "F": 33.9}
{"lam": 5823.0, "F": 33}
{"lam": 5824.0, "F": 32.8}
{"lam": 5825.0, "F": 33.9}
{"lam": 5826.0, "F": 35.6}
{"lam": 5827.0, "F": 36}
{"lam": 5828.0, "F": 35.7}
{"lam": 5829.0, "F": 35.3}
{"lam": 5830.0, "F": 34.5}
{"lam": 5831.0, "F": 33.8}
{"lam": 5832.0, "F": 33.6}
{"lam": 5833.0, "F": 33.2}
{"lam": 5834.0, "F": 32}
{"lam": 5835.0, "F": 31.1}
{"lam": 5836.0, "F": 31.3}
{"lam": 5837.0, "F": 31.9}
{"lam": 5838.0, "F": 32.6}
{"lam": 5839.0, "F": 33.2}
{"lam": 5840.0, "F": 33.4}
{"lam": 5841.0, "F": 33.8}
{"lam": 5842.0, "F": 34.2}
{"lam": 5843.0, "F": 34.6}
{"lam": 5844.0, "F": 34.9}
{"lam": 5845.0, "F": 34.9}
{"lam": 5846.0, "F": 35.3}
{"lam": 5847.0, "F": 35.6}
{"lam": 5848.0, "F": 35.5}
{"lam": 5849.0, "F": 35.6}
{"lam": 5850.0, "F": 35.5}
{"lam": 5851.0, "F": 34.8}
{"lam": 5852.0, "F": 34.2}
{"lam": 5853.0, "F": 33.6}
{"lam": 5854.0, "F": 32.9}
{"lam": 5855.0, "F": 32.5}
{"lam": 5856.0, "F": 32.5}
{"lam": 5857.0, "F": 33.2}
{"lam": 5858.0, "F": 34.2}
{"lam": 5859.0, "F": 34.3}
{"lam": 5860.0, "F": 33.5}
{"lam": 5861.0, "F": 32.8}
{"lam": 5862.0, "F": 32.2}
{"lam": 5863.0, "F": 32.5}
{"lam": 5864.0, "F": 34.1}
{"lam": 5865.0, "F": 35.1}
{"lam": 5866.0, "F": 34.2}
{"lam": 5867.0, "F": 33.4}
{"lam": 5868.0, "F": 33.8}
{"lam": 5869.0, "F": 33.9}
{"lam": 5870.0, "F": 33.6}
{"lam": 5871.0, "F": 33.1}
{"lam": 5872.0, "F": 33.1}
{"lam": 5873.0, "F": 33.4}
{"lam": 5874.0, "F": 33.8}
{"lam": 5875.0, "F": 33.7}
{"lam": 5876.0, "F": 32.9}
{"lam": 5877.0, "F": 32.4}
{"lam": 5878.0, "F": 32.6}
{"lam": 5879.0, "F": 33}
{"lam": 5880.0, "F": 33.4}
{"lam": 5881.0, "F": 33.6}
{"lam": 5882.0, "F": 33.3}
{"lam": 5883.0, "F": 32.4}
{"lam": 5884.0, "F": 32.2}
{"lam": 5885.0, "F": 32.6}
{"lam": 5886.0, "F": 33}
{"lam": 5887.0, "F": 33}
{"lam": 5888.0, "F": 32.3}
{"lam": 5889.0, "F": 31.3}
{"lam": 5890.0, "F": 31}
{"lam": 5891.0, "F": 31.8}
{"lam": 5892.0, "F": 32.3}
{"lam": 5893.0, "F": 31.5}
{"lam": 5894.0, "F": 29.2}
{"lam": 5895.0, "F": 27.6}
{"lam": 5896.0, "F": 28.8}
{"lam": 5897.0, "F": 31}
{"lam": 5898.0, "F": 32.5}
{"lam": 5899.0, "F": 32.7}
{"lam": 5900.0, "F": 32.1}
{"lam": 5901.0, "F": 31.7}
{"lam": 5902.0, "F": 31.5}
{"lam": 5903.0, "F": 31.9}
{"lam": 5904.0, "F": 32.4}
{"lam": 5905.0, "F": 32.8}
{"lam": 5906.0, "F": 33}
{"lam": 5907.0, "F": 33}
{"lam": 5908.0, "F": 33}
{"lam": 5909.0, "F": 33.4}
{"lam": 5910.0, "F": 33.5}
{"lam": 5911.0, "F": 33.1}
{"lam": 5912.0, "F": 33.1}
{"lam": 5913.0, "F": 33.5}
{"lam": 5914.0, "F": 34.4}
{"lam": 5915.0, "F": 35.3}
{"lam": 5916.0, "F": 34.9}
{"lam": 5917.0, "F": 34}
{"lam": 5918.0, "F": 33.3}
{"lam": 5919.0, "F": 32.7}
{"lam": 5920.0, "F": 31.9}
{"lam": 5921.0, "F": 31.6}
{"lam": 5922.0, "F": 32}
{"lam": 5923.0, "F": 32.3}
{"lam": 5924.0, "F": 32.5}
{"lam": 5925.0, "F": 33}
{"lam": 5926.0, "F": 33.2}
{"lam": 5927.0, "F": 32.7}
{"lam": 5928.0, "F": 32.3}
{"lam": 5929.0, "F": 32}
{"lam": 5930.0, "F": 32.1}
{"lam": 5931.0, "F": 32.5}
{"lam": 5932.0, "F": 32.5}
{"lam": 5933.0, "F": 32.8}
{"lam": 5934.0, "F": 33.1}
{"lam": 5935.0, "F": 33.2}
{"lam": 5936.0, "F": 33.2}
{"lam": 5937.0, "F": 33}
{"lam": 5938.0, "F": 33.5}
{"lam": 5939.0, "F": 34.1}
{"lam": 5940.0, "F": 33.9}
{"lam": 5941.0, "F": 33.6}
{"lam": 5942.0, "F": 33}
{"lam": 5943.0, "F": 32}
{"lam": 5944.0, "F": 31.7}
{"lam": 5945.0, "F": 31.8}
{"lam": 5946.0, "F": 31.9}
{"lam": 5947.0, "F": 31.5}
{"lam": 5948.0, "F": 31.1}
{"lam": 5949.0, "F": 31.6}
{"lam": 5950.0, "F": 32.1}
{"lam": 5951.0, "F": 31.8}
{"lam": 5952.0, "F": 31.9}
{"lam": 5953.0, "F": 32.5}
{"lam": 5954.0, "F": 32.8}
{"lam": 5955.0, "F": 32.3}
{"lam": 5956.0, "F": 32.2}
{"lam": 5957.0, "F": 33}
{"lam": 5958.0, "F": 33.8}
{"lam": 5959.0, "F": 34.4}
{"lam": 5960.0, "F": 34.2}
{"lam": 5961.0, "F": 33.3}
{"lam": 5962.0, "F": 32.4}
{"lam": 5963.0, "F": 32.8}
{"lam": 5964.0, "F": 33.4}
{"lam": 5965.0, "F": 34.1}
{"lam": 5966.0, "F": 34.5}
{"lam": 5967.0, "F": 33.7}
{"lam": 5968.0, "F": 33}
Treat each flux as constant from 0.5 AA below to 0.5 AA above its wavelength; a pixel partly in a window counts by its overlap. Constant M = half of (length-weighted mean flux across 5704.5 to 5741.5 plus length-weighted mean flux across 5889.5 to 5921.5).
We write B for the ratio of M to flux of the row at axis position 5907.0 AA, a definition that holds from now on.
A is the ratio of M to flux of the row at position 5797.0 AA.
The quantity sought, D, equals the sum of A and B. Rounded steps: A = 0.96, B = 1.00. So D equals 1.97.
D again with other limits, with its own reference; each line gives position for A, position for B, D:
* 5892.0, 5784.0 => 1.99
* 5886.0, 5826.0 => 1.94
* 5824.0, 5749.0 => 1.97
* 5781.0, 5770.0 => 2.04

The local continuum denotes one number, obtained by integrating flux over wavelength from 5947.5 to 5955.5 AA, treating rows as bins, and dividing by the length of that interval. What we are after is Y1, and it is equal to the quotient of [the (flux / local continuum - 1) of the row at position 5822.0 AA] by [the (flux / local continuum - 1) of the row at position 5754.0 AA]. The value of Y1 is -2.6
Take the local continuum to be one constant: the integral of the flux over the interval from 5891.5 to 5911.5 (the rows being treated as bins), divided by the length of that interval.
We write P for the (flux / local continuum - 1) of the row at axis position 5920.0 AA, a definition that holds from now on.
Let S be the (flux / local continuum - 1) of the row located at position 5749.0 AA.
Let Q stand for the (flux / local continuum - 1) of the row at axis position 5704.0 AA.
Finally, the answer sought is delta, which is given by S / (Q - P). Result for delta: 2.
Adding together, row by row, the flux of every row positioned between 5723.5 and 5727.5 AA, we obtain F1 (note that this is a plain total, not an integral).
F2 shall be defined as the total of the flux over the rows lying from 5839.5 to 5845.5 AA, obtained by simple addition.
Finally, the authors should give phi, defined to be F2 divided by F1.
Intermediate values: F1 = 128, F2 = 206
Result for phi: 1.6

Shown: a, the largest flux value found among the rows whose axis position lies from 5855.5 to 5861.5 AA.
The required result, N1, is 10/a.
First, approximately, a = 34.3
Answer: 0.292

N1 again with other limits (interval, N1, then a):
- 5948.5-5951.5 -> 0.312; 32.1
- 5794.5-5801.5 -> 0.290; 34.5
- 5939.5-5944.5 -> 0.295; 33.9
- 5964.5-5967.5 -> 0.290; 34.5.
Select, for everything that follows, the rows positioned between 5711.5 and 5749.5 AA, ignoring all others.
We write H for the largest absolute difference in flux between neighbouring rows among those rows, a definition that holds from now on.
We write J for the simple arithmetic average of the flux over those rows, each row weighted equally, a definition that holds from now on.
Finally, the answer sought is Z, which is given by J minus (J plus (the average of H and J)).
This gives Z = -17.8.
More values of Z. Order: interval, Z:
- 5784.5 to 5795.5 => -17.3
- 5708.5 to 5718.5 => -17.5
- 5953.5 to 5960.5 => -17.0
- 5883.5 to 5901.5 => -16.9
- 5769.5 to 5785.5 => -18.2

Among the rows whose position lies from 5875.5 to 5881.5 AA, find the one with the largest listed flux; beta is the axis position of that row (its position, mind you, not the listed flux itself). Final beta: 5881.0 AA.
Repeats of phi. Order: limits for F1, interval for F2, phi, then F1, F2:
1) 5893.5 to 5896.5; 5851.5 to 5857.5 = 2.3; 86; 199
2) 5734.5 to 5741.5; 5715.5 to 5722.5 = 1.0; 251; 239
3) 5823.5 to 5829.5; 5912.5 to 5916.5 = 0.7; 209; 138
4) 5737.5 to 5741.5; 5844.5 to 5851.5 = 1.7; 144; 247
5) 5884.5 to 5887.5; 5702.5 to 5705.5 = 1.0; 99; 101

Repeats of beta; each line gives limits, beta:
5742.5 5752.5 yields 5746.0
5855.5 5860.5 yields 5859.0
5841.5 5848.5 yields 5847.0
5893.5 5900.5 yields 5899.0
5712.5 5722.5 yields 5715.0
